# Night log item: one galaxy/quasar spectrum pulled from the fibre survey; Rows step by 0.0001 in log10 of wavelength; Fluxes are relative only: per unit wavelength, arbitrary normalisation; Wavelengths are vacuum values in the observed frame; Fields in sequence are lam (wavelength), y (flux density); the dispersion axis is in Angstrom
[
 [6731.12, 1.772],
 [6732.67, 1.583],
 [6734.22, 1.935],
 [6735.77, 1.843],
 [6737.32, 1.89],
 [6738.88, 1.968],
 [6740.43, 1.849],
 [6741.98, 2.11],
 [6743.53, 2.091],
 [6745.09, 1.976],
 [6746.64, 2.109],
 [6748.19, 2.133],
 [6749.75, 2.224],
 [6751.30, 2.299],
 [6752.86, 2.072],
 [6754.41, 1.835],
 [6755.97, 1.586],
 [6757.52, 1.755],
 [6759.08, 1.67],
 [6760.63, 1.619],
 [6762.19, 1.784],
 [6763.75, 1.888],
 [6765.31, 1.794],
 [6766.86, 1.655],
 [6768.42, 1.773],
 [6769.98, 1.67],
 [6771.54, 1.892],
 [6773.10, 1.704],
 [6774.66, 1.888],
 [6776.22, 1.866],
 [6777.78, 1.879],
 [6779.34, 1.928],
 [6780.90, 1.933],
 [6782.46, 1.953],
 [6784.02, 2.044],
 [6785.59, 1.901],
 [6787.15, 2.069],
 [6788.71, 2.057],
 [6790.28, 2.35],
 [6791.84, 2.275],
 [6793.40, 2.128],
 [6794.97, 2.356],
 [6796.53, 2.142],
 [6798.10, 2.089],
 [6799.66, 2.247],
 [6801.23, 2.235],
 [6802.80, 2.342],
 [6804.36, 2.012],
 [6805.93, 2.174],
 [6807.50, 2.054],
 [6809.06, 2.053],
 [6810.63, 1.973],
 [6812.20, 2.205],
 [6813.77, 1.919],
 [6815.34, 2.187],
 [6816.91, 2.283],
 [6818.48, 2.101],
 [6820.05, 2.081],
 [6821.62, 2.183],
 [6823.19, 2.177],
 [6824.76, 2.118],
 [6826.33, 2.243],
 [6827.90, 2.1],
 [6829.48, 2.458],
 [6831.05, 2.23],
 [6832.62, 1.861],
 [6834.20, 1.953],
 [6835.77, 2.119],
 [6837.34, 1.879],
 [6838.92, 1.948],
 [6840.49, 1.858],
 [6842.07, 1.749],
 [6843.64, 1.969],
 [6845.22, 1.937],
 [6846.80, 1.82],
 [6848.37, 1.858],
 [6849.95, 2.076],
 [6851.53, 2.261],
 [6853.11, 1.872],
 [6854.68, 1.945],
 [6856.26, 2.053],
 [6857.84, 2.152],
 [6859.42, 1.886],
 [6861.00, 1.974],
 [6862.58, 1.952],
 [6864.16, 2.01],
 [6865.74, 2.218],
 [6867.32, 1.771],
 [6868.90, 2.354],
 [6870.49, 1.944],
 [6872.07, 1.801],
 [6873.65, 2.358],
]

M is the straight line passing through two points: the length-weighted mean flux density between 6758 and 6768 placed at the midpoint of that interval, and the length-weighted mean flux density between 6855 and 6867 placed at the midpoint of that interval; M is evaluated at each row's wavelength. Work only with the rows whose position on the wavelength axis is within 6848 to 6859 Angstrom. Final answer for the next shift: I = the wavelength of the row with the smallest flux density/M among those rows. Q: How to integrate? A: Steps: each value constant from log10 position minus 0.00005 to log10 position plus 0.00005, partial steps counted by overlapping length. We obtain 6848.37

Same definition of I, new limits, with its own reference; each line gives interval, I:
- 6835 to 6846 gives 6842.07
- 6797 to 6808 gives 6804.36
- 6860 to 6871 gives 6867.32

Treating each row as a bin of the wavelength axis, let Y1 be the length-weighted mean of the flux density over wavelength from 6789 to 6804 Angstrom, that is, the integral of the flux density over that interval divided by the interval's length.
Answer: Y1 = 2.2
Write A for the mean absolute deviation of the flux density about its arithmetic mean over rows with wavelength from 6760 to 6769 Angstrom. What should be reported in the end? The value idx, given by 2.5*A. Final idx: 0.19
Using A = 0.08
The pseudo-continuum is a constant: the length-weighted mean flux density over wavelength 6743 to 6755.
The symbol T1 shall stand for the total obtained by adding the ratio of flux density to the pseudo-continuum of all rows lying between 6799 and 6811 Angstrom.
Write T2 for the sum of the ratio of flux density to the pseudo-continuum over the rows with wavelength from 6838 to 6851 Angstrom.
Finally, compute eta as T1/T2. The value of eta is 1.12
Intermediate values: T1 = 8.15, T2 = 7.3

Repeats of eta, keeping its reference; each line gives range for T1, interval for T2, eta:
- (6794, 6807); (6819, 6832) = 1.00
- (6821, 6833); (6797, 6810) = 1.01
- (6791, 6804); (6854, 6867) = 1.10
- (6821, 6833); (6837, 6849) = 1.16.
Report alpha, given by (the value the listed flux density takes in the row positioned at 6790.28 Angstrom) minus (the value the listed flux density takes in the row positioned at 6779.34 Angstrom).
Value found 0.42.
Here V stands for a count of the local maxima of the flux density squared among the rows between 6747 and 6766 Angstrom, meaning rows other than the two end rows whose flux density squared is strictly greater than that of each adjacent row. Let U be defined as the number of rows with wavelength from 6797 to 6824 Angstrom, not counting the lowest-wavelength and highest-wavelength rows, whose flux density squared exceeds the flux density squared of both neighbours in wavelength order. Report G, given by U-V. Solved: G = 3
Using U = 6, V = 3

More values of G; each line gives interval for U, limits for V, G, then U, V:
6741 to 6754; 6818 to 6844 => -4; 1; 5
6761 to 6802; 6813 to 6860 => 0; 9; 9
